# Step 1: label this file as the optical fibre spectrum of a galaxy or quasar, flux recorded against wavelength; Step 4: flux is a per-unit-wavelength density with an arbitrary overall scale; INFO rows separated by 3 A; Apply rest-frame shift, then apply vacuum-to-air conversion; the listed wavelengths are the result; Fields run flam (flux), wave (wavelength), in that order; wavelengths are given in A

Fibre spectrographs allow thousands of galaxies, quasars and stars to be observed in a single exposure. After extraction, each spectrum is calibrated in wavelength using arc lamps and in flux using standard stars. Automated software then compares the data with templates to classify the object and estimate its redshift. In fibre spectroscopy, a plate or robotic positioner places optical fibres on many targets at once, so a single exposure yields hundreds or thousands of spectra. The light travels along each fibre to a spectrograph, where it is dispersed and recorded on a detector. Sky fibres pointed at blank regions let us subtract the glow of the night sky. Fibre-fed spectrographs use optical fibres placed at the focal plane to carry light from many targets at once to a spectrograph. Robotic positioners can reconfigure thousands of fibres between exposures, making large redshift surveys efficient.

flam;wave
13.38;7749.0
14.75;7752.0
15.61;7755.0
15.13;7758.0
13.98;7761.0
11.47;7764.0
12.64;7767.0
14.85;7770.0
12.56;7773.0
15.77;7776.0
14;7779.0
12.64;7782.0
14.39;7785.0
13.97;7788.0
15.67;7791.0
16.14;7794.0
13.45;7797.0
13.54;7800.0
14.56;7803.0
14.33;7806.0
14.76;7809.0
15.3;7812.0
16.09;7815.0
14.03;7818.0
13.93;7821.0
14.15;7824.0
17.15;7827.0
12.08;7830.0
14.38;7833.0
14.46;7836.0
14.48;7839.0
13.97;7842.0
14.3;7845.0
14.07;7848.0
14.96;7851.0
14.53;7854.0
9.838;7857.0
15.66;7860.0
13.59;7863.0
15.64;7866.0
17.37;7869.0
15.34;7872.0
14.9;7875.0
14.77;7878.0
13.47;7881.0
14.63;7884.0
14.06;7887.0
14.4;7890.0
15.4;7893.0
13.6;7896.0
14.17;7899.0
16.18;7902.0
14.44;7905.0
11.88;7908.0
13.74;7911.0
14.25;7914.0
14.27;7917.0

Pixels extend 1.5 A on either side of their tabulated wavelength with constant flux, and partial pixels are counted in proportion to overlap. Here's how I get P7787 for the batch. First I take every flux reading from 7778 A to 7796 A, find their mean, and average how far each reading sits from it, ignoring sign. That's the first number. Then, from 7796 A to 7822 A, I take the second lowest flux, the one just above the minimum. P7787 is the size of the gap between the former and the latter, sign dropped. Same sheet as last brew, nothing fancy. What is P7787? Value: 12.6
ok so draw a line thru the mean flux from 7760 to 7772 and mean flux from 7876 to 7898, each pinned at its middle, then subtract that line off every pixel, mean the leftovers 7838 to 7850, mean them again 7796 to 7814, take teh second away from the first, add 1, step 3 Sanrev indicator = 0.5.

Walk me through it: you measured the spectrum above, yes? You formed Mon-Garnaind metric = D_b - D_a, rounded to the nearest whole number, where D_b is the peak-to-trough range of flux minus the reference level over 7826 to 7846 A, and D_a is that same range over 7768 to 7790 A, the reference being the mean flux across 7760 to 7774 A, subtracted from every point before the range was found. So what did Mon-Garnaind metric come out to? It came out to 2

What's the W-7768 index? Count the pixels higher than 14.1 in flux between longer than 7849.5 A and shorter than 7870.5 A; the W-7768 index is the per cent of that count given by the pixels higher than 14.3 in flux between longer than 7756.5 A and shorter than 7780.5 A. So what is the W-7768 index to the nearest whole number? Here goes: 60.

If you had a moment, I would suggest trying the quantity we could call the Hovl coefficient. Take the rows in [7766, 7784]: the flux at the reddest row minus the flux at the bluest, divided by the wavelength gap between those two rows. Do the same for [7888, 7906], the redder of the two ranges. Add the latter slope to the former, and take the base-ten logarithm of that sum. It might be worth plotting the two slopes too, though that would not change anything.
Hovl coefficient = -2.6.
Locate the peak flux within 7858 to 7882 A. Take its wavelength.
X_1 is 7869.0 A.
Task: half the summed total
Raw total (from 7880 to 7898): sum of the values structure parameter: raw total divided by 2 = 43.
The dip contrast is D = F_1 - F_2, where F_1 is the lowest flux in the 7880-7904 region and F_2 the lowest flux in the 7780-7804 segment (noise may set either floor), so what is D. 1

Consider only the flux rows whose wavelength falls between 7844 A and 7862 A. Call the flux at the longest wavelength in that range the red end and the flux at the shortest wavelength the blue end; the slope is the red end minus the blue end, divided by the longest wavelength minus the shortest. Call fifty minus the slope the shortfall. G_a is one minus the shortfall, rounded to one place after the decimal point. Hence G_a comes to -48.9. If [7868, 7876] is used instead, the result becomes -49.4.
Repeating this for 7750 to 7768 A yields -49.1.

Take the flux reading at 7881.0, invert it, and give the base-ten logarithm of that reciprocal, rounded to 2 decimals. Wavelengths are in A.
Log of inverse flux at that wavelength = -1.13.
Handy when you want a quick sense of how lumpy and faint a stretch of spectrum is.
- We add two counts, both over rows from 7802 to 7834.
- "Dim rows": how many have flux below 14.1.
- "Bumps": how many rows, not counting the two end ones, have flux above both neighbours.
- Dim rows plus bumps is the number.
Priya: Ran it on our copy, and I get 5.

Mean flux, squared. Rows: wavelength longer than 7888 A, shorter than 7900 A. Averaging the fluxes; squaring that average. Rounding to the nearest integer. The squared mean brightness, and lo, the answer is 207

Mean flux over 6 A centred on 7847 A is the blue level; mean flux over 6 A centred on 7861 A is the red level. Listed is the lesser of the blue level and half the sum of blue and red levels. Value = 14.2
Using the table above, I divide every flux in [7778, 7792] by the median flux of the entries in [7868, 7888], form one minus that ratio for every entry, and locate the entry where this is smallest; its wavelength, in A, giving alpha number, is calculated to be 7791.0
